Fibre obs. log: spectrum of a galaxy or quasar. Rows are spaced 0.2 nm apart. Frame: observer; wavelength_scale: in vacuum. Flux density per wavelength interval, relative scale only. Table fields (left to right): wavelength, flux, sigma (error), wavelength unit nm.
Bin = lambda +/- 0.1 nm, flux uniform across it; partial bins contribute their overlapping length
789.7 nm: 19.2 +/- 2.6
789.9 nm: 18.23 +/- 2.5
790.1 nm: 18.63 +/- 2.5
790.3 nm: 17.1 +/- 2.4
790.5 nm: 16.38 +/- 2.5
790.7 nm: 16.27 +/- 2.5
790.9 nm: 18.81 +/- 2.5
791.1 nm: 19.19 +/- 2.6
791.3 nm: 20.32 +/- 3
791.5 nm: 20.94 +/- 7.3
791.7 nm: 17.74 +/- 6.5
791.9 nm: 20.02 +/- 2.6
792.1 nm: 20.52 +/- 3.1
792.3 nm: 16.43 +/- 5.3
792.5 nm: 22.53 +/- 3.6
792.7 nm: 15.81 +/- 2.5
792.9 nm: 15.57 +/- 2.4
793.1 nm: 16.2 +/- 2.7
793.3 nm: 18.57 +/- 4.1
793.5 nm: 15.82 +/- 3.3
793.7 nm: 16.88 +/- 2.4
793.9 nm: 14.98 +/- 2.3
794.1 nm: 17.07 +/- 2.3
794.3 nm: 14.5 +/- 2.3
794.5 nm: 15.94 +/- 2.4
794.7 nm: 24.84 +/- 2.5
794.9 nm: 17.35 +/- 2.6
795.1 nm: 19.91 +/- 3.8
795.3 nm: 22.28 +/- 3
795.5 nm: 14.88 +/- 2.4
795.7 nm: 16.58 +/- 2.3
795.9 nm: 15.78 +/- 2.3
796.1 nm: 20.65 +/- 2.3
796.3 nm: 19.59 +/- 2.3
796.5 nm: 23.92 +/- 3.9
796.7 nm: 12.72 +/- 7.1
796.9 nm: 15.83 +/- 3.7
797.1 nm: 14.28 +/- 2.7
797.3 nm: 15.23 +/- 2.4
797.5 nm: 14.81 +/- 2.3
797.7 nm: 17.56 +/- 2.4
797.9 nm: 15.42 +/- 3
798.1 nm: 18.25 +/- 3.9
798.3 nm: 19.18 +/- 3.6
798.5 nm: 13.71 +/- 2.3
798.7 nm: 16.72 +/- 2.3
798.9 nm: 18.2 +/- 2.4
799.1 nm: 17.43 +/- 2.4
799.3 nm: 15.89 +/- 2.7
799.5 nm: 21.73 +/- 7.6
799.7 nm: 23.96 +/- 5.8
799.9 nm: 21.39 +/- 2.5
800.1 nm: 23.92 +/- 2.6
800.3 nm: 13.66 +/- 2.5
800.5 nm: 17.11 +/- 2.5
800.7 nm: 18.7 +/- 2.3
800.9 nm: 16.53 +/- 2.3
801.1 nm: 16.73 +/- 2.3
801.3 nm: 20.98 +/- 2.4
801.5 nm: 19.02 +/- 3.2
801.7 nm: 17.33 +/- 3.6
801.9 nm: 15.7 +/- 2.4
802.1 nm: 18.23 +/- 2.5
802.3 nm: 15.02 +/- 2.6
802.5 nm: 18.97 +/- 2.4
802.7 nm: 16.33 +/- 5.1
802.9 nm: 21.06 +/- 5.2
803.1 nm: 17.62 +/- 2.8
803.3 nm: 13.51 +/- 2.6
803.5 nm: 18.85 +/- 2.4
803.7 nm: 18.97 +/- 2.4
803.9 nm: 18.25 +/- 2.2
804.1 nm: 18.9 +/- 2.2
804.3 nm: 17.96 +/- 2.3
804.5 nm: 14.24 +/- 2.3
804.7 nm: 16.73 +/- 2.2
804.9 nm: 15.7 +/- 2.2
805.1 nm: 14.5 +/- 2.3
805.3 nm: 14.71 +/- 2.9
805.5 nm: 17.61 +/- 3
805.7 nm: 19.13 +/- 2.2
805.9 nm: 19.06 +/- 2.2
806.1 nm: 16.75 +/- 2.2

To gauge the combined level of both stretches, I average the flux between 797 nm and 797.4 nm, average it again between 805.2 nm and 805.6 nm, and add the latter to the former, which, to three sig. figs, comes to 30.9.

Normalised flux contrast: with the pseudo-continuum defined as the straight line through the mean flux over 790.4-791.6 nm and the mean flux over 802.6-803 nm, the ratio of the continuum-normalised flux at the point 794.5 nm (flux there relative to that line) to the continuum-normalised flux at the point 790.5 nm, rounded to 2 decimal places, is 0.97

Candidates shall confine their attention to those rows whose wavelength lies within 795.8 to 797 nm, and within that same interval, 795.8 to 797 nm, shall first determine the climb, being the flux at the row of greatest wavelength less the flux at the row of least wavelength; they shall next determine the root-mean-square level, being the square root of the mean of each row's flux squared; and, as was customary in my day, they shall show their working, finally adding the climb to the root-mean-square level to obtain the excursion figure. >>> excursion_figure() 18.5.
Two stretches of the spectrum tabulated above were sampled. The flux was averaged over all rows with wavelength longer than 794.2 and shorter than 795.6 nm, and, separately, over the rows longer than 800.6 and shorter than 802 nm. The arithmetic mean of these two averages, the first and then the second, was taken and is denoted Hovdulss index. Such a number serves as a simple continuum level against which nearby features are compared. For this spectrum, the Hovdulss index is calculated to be 18.2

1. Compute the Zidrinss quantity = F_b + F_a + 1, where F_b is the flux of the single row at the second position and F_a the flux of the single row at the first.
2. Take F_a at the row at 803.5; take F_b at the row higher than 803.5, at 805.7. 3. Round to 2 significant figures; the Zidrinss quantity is 39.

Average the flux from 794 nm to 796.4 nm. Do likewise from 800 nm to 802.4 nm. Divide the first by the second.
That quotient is 1.03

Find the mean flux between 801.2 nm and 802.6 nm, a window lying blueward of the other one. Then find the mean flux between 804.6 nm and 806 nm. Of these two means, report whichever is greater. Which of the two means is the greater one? 17.9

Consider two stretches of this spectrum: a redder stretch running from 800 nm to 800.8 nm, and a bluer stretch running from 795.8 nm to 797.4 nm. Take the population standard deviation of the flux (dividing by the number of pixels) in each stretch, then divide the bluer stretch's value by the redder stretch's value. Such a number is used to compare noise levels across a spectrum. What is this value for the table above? 1.0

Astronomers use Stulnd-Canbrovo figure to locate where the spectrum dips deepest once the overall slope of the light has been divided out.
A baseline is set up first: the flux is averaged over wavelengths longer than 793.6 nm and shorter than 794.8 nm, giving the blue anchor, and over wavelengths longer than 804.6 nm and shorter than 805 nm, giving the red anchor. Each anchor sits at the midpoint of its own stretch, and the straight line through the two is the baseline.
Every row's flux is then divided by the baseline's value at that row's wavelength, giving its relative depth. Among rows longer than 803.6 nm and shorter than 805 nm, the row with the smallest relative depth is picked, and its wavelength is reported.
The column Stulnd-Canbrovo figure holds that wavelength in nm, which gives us 804.5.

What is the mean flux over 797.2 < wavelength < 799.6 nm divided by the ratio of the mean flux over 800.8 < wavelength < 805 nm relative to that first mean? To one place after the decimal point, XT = 16.6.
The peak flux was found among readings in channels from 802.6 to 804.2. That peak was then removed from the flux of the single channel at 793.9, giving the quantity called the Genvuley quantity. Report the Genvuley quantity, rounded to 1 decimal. -6.1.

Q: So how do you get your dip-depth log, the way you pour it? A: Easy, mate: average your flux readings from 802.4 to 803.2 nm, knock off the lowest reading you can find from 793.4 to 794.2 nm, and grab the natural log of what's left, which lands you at 1.26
